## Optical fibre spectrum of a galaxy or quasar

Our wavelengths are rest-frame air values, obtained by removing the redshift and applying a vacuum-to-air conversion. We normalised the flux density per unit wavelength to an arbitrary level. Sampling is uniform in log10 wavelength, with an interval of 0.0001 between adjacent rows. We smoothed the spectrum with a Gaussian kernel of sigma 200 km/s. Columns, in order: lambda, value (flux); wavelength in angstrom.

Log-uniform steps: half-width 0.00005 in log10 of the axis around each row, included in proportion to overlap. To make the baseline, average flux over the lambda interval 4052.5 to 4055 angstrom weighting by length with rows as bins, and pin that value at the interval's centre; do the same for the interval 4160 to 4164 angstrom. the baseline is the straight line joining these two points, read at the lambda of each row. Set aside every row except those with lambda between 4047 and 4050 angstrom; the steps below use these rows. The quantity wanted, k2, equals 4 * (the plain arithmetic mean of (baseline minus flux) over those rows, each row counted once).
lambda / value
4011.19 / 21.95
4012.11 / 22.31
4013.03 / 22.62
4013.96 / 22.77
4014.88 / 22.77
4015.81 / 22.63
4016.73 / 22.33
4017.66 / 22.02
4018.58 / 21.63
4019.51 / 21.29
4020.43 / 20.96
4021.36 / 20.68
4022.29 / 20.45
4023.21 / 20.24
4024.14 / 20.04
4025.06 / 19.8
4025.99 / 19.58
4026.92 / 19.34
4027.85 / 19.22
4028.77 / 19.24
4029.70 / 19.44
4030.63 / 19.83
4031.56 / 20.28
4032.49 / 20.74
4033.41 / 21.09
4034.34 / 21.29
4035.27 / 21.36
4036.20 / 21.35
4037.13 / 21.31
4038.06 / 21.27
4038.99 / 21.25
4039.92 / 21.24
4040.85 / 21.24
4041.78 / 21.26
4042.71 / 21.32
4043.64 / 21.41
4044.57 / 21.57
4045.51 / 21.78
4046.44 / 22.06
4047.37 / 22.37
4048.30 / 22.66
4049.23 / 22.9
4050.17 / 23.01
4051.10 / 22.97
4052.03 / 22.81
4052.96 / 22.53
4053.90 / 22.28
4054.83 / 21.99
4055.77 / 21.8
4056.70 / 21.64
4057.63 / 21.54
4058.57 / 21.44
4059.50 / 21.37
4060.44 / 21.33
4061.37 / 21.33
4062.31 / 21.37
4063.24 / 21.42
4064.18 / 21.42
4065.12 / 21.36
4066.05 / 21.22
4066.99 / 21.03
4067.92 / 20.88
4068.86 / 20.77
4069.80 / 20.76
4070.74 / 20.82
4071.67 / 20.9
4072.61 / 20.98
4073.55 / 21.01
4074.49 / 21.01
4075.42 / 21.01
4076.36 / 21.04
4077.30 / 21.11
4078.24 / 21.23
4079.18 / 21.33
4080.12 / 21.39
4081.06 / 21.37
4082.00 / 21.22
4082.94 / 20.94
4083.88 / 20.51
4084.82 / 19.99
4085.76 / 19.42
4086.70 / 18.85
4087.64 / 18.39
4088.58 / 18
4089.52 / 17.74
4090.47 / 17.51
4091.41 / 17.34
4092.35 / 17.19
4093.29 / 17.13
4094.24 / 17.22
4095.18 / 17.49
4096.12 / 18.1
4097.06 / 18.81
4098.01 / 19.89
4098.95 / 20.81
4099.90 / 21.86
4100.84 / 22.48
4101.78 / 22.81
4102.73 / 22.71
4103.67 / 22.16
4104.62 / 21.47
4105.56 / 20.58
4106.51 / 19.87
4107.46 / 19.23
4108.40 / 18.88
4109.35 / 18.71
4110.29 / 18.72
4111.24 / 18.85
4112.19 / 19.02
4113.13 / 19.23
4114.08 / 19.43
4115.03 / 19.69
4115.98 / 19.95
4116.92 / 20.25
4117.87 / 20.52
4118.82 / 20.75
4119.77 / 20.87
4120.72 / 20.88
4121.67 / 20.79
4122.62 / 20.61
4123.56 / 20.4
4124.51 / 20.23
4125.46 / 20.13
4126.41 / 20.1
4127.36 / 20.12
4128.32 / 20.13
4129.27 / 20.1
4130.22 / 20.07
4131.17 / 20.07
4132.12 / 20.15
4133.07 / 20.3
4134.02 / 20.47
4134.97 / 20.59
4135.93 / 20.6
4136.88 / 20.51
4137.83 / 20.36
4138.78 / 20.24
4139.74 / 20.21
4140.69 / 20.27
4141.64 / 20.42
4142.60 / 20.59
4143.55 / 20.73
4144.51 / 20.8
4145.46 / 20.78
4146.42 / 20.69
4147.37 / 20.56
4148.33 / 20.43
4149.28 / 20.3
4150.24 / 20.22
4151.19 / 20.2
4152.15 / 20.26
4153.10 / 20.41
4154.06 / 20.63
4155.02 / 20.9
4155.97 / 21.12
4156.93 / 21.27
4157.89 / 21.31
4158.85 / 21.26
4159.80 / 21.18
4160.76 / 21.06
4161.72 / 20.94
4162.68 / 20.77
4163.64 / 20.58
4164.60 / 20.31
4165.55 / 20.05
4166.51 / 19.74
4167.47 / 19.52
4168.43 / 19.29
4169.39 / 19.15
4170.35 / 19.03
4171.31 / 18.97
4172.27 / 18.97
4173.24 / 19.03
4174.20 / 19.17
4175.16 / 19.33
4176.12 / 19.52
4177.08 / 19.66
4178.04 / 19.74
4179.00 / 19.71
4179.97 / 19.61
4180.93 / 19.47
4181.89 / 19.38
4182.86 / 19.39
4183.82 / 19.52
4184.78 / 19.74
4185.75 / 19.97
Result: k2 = -1.2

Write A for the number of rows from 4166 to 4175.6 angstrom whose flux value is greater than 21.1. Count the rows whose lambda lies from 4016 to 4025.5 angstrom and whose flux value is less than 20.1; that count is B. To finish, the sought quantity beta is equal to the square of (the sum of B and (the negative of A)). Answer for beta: 4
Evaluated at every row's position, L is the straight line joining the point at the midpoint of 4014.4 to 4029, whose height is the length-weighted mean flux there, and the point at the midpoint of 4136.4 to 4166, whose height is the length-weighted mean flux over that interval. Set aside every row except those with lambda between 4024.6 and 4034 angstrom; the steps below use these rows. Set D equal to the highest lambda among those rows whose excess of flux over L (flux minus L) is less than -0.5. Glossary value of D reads 4031.56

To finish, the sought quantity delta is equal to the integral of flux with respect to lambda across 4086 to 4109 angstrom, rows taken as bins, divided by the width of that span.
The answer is 19.4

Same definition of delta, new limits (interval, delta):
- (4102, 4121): 20.1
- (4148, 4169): 20.5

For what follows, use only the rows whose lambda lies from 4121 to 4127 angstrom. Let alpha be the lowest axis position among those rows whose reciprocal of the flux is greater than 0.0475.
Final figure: 4121.67 angstrom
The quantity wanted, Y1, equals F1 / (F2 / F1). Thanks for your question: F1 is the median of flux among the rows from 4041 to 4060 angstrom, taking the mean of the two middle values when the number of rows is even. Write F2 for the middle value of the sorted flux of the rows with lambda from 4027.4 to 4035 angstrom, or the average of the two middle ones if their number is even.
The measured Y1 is 23.9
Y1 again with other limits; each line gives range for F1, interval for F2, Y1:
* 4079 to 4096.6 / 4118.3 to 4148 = 16.6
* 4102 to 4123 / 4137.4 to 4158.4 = 19.7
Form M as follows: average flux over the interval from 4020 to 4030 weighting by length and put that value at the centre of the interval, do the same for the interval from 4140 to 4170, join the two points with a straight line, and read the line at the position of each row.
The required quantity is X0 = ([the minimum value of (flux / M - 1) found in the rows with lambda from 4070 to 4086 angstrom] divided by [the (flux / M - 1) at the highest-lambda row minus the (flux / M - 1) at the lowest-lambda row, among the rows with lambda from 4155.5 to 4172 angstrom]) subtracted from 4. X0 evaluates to 3.6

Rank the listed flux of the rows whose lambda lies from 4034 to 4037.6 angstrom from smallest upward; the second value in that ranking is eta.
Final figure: 21.31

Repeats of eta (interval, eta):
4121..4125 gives 20.4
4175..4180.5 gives 19.52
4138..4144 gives 20.24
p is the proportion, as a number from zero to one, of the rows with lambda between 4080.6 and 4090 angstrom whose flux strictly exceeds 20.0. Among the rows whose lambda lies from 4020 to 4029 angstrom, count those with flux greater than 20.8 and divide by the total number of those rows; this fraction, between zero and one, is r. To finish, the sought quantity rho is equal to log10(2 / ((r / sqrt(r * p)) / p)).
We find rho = 0.20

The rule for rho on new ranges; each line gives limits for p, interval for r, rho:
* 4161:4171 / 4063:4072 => -0.10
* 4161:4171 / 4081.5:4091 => 0.20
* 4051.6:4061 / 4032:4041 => 0.32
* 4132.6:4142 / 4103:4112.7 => 0.65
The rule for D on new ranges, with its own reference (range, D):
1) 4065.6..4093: 4092.35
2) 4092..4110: 4109.35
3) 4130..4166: 4165.55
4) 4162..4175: 4174.20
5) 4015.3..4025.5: 4025.06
